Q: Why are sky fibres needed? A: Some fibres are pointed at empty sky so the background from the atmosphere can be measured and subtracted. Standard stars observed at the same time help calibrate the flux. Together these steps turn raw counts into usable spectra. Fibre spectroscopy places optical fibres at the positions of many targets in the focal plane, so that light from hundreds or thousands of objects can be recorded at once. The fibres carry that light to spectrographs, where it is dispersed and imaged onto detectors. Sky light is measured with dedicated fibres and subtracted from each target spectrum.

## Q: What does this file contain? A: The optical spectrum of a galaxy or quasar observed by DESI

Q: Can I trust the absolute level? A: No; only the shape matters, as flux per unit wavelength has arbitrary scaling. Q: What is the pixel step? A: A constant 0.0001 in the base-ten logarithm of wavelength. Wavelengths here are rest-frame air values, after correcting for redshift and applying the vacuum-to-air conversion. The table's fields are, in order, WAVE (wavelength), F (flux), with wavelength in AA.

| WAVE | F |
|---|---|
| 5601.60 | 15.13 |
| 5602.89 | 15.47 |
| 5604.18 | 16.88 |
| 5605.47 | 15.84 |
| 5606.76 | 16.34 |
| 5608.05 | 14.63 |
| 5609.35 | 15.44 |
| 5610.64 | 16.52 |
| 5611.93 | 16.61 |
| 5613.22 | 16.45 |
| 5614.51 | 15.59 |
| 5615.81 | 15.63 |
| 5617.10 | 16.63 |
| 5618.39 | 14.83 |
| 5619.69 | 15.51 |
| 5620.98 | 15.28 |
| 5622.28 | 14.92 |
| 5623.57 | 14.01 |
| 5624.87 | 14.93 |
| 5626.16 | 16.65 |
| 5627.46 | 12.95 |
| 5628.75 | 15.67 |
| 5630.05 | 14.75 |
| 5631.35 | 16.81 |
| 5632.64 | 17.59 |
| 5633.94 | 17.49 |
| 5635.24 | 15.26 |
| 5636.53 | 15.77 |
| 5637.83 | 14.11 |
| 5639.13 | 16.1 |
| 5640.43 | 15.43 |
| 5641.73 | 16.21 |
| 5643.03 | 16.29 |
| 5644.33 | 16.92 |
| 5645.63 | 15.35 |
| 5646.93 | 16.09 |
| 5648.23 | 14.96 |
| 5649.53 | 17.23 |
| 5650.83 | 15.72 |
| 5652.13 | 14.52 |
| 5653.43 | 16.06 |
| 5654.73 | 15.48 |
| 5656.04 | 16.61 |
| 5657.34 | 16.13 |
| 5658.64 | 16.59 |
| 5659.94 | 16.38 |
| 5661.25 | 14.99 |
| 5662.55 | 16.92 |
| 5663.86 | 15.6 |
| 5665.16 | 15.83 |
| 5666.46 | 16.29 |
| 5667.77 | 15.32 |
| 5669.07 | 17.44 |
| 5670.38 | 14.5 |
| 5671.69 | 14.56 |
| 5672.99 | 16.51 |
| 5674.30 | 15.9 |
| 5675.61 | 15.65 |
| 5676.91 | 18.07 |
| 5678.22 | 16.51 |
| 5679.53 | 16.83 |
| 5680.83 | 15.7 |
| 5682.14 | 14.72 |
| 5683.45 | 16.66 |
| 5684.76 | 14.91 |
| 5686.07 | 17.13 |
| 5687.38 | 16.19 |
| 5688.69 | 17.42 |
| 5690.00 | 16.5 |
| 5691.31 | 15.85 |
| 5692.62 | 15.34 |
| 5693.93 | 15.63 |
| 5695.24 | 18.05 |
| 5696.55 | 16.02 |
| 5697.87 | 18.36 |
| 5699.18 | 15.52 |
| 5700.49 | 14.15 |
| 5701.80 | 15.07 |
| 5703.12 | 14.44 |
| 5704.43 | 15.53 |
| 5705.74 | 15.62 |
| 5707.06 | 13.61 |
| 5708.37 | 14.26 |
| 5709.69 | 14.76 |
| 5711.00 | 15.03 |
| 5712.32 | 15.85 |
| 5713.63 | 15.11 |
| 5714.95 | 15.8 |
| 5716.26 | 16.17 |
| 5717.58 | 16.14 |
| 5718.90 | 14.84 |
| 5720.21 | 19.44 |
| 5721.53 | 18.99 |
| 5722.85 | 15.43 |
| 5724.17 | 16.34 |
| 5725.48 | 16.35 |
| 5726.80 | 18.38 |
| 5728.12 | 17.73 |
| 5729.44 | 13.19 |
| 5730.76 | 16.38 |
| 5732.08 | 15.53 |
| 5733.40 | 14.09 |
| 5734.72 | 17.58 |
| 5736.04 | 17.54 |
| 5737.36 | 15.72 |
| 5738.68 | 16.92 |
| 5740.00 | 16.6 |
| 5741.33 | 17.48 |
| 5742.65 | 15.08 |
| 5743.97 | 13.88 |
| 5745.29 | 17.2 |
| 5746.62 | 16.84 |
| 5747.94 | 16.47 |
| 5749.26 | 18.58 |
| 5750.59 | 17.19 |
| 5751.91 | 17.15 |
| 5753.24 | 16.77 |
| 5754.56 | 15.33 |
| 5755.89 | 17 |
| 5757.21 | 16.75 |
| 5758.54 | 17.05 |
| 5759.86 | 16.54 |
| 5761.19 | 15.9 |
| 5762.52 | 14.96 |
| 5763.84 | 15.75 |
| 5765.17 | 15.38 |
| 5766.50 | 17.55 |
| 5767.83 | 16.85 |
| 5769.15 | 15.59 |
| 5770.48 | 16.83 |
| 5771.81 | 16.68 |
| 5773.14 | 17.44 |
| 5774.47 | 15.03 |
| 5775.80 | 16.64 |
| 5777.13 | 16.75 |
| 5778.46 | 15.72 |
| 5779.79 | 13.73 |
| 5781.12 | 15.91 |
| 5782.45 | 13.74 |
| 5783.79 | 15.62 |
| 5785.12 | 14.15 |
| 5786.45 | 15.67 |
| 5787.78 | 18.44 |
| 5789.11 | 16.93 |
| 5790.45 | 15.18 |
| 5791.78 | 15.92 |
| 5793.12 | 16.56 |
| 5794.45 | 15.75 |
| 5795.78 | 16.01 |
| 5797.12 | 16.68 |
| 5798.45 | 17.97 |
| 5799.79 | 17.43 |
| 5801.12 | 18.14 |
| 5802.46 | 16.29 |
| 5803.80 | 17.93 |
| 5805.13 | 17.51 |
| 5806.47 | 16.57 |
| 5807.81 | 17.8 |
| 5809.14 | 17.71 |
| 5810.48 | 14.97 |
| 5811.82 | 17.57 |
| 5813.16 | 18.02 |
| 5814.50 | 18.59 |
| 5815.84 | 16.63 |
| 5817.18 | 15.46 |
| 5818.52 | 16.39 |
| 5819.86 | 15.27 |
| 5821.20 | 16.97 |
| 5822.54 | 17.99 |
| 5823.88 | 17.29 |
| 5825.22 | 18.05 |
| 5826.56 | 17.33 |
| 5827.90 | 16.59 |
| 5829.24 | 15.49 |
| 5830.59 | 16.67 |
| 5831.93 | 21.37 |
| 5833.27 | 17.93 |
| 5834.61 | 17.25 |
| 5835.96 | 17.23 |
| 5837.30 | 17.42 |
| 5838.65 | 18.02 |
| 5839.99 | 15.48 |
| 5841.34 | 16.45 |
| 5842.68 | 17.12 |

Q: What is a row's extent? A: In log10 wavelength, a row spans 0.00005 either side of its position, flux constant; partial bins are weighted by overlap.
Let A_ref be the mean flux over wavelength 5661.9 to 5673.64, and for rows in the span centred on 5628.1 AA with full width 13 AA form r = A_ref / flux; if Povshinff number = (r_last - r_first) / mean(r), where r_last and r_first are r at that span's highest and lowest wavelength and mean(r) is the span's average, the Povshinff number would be -0.15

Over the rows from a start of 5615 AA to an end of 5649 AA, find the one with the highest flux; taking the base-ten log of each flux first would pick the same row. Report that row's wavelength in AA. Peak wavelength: 5632.64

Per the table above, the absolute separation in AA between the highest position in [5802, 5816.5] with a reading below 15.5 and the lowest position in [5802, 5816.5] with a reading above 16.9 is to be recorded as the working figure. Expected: 6.7 AA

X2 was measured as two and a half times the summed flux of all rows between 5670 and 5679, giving 279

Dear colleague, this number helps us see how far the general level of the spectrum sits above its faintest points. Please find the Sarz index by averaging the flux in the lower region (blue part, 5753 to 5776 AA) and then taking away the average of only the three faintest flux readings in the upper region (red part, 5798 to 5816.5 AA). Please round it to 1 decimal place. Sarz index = 0.4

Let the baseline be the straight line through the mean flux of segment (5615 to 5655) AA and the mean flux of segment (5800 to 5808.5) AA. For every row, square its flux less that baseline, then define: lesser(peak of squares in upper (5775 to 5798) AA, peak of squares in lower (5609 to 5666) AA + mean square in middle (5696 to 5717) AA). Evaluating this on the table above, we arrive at 9.1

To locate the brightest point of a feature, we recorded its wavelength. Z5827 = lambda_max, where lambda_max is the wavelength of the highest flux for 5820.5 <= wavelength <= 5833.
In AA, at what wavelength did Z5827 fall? 5831.93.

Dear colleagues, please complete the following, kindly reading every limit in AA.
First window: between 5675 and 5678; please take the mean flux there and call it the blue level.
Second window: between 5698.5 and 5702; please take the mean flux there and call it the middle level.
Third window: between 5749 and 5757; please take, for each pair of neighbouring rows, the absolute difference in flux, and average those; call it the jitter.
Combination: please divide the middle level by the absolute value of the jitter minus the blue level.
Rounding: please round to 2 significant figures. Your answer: 0.94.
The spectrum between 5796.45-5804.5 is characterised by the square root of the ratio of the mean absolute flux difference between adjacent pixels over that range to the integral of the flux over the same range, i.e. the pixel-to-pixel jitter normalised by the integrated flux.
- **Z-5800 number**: 0.093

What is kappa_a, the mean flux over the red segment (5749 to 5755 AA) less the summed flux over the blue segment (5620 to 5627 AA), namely -58.8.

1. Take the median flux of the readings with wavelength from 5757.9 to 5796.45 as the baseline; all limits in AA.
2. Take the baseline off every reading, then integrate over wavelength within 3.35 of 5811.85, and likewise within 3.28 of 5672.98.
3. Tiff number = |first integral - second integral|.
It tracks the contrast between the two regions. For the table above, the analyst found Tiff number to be 13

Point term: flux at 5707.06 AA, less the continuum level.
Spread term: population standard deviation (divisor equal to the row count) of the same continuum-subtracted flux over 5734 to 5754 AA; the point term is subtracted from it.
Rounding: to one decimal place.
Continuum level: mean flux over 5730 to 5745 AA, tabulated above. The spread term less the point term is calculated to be 3.6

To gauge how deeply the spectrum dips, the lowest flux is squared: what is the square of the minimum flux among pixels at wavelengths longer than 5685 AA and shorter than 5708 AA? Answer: 185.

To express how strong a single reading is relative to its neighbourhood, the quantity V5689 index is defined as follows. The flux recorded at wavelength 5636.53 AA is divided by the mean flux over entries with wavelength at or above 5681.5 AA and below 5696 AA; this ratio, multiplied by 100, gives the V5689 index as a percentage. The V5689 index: 97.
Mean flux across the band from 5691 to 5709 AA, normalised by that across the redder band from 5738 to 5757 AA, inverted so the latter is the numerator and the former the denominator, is 1.07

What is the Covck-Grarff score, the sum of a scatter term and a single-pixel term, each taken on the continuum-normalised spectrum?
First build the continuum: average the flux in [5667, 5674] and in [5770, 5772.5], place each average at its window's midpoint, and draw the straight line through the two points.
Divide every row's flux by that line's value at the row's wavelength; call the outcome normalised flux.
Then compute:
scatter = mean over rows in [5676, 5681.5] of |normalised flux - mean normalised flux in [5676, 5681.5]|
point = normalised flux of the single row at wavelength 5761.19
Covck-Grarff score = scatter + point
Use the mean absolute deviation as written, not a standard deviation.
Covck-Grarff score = 1.00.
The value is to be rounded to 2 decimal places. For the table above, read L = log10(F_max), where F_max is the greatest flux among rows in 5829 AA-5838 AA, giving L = 1.33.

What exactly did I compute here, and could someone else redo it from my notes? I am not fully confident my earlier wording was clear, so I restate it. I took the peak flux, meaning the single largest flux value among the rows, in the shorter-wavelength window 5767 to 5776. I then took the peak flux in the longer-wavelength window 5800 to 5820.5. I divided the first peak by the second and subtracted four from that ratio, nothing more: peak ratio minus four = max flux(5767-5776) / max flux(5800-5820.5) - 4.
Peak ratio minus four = -3.06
